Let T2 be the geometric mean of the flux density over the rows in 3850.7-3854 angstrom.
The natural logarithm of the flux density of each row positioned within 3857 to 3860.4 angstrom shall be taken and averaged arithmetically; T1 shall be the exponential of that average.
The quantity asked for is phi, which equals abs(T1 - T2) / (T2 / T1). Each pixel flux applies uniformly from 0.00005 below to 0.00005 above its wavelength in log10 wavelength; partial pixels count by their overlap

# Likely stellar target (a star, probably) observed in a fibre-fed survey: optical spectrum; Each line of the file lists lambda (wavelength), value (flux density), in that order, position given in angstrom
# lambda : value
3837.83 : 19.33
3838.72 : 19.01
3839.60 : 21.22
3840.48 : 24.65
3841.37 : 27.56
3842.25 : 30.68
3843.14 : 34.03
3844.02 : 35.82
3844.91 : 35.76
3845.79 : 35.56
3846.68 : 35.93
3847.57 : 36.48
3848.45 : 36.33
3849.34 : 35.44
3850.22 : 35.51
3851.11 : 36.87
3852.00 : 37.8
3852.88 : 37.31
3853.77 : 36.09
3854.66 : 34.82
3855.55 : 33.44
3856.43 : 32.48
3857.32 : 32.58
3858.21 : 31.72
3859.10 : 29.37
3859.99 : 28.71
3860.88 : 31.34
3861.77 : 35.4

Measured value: 5.3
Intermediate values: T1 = 30.6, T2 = 37.0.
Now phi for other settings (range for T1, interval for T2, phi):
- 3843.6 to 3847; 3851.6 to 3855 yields 0.7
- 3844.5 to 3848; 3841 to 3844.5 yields 4.6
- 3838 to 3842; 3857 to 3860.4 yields 5.7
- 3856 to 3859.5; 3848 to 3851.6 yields 4.0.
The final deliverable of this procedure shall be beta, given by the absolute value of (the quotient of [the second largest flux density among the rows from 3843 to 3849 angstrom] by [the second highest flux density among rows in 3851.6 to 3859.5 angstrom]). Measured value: 0.97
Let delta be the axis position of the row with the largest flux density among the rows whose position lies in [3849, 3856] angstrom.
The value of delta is 3852.00 angstrom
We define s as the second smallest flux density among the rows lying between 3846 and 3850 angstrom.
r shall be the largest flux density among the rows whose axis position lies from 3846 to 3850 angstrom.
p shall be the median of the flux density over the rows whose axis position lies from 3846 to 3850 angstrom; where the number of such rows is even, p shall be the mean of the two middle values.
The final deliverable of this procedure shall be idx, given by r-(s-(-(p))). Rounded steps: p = 36.1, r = 36.48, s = 35.93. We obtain -36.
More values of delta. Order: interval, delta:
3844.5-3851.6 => 3851.11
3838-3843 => 3842.25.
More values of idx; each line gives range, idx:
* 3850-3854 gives -35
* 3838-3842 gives -17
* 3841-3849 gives -30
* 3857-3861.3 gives -28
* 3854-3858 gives -31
